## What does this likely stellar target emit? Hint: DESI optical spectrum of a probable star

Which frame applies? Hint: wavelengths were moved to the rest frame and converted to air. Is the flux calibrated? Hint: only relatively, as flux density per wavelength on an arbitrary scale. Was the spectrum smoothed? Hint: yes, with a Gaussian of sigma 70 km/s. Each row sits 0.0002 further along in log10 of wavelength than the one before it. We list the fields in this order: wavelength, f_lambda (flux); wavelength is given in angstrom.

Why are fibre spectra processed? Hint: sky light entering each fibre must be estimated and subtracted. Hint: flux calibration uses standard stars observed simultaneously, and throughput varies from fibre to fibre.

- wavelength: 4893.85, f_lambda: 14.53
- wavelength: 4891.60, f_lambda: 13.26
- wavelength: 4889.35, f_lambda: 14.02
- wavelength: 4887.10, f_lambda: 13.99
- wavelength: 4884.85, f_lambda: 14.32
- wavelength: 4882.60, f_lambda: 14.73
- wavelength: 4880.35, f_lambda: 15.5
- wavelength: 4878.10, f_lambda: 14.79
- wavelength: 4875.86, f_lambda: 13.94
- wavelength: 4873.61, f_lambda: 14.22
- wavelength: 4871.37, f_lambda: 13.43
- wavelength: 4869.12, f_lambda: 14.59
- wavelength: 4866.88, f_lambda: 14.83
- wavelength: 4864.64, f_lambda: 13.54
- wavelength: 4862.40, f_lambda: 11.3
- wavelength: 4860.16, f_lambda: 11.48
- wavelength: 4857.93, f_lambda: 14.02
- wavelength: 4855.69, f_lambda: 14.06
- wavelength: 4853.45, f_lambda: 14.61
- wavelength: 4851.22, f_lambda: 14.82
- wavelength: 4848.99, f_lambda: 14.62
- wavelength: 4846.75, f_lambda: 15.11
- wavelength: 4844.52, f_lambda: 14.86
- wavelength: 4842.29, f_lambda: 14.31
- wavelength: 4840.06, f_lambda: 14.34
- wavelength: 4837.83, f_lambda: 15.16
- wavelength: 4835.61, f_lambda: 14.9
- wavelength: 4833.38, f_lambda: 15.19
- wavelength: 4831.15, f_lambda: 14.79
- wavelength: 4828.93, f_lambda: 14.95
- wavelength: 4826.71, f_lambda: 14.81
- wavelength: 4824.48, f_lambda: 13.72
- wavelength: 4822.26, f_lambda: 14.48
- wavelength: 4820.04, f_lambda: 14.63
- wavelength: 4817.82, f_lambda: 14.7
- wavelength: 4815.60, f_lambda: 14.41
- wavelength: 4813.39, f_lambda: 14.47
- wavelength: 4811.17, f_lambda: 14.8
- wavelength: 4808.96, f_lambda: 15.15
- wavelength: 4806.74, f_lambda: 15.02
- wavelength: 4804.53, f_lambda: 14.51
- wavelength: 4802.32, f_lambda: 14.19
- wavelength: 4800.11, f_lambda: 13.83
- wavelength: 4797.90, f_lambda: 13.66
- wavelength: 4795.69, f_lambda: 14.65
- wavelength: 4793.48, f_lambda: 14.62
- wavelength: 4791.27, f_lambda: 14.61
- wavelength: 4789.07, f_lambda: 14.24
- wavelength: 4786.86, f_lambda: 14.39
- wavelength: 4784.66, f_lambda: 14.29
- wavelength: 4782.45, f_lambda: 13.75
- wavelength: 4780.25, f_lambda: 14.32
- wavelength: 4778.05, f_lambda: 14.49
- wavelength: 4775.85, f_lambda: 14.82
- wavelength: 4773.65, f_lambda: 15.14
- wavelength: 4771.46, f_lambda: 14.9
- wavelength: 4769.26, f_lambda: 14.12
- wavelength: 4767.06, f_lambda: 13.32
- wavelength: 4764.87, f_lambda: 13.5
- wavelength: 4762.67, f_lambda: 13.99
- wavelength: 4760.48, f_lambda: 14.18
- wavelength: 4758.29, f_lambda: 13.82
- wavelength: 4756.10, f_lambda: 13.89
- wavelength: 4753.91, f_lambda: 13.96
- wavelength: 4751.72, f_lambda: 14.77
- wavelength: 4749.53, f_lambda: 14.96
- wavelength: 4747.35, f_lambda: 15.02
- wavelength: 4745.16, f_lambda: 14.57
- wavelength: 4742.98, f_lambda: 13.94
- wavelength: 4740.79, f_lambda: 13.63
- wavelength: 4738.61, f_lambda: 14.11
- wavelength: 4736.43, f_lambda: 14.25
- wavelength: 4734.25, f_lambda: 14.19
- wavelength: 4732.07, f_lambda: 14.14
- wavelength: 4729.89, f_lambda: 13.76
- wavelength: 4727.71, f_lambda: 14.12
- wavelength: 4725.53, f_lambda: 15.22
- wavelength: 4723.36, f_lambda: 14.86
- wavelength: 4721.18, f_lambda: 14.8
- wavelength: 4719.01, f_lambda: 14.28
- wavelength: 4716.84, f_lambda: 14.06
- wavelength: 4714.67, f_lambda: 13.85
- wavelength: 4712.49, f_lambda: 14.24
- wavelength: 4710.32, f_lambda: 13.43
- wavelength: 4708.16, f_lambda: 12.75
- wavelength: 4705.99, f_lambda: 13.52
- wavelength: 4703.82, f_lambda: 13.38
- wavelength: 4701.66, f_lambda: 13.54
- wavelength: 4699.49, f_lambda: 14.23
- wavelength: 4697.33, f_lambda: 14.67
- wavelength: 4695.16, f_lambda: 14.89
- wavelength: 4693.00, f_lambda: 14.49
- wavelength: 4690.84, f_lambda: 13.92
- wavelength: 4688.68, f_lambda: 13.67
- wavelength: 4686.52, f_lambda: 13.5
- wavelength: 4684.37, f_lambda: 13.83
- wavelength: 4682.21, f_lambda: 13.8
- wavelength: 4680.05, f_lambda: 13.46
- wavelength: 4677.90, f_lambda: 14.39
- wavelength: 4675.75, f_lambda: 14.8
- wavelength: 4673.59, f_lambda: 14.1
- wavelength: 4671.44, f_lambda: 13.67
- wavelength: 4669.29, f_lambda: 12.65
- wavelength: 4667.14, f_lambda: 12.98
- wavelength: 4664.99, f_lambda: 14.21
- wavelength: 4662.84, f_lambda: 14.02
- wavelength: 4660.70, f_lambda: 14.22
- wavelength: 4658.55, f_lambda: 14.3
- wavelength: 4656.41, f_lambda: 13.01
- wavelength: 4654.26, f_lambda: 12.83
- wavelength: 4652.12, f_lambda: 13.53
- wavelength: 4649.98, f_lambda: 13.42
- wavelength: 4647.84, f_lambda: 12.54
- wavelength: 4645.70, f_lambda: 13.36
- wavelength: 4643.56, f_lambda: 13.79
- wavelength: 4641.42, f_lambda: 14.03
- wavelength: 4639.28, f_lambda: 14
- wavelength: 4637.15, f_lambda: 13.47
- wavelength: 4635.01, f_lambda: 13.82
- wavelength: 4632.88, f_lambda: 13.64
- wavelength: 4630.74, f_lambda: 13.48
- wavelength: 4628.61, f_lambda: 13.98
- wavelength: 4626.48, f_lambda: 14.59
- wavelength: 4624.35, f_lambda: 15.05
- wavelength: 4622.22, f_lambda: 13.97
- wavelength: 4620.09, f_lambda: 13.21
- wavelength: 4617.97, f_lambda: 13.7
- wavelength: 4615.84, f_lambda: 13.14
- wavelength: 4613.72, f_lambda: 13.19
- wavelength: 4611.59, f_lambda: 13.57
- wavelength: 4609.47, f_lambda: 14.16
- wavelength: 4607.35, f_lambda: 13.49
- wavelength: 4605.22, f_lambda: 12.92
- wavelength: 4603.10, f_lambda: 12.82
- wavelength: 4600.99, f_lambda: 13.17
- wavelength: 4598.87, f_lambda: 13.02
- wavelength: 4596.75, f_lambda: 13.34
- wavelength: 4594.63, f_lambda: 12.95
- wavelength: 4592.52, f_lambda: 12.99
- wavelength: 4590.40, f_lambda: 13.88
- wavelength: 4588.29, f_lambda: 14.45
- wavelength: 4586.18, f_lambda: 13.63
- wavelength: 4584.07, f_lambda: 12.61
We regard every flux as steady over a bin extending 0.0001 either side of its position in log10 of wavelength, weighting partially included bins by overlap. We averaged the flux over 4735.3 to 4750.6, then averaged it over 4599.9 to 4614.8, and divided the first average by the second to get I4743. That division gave 1.08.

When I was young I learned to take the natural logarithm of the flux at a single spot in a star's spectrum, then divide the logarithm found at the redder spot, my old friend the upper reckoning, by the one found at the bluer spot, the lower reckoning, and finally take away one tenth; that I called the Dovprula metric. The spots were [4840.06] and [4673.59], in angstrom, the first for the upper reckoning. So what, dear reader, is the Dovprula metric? 0.906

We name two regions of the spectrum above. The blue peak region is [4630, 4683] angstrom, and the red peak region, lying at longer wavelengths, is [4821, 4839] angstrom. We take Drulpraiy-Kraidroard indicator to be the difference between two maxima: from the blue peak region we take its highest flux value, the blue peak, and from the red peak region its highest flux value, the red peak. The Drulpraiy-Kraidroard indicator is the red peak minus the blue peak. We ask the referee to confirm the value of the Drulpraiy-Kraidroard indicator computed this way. 0.39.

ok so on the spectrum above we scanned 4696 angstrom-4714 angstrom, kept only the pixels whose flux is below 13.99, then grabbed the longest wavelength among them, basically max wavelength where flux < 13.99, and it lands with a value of 4710.32 angstrom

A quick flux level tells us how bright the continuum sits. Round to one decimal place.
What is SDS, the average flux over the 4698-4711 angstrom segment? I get 13.5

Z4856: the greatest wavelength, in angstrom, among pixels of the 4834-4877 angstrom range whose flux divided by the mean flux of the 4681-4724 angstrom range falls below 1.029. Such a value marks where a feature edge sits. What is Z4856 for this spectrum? 4875.86 angstrom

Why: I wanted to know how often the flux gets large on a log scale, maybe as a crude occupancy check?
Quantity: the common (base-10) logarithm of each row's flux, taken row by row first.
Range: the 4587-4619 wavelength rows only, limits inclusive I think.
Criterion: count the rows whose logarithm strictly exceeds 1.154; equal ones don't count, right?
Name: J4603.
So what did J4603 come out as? 1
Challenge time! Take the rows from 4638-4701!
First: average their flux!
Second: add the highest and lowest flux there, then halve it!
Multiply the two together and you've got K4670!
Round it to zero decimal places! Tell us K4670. 189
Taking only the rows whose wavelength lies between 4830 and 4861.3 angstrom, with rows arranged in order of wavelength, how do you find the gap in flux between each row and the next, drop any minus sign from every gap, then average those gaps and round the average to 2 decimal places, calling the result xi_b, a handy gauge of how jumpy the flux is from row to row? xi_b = 0.51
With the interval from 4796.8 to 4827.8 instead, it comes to 0.35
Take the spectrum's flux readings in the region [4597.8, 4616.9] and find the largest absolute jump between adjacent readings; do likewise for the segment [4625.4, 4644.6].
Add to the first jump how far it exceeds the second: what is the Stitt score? 0.7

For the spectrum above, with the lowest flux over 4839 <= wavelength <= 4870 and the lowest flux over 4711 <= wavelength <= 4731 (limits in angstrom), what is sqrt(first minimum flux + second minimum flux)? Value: 5.01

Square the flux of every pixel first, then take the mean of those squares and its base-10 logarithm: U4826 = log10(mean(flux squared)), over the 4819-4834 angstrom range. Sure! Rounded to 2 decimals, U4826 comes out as 2.33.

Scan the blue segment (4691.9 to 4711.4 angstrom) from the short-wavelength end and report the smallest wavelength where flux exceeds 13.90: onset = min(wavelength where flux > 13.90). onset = 4693.00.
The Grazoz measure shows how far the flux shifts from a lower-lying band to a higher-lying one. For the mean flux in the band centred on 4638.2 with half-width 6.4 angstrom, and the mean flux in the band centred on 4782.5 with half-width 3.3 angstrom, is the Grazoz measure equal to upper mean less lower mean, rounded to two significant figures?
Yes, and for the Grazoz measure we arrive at 0.33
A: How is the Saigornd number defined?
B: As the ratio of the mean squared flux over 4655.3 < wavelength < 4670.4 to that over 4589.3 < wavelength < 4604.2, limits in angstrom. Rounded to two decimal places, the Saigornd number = 1.07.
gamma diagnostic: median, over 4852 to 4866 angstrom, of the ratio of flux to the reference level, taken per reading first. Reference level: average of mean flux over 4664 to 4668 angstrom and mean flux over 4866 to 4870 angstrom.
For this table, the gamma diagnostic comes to 0.97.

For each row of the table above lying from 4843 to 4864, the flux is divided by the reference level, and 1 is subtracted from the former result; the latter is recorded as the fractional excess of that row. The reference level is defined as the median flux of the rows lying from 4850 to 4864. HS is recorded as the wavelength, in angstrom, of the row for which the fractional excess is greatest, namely 4846.75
